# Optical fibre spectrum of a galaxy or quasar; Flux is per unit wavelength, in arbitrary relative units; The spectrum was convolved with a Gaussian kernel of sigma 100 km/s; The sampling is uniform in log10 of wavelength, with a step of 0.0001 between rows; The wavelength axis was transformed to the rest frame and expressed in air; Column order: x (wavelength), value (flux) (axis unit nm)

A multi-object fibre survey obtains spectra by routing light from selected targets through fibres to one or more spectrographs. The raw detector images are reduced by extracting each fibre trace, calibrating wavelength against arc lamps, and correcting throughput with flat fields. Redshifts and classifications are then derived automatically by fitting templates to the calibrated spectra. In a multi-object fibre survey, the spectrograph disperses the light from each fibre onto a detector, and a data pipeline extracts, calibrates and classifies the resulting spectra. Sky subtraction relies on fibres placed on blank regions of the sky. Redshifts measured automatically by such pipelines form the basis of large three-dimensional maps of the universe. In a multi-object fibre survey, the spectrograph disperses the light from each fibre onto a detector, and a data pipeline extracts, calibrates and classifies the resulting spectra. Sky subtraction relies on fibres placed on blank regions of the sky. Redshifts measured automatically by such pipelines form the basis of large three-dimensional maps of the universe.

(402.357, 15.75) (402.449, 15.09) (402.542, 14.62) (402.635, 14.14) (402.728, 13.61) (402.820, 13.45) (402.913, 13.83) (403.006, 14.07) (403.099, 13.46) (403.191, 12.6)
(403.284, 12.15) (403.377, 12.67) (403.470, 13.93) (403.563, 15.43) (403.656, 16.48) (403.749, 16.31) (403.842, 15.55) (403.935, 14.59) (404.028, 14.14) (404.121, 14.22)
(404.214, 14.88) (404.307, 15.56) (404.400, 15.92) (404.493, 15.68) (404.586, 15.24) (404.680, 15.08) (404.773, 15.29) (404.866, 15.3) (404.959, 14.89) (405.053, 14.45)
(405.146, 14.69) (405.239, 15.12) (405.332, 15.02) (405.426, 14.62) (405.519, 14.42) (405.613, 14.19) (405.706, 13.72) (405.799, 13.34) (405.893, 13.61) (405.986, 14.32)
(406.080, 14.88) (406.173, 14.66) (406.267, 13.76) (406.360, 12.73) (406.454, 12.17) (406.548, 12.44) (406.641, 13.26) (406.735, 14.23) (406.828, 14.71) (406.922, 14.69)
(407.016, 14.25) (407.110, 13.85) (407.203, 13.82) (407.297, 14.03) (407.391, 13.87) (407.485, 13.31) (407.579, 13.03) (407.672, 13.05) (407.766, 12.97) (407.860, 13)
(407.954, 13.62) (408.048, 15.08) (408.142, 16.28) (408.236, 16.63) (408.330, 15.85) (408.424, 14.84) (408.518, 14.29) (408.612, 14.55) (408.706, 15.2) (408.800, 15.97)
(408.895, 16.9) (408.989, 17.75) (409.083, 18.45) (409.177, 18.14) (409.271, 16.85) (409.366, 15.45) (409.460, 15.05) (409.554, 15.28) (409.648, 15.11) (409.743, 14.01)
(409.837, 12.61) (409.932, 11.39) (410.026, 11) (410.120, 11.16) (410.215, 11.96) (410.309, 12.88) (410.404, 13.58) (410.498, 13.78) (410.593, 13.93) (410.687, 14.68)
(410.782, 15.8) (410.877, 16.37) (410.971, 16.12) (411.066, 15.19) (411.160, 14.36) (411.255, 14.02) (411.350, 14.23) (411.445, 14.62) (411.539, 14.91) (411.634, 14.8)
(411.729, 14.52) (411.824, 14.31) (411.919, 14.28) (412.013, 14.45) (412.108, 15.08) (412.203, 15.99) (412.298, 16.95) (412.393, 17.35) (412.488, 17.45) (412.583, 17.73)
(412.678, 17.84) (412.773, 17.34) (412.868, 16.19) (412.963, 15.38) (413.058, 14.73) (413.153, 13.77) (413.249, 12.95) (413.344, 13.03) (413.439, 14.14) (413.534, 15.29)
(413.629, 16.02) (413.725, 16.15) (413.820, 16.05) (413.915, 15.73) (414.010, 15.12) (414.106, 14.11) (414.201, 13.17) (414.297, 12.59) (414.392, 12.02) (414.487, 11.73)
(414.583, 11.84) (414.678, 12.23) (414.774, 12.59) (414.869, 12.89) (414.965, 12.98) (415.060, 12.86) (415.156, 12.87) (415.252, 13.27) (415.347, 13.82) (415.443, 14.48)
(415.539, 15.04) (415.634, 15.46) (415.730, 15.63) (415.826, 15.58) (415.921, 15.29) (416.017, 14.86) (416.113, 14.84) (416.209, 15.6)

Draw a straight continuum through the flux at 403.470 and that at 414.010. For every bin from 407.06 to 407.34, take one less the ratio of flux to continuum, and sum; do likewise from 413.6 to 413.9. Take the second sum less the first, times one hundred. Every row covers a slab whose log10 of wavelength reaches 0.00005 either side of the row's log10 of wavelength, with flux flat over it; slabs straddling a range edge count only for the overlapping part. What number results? -29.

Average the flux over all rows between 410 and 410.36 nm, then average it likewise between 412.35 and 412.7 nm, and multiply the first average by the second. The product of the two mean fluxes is 207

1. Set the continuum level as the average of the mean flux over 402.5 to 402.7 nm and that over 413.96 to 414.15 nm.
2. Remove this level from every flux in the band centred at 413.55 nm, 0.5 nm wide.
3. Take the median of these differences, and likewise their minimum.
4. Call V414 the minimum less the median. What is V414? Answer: -2.3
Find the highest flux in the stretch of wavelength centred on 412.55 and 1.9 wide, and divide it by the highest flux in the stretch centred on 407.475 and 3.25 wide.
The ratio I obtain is 0.97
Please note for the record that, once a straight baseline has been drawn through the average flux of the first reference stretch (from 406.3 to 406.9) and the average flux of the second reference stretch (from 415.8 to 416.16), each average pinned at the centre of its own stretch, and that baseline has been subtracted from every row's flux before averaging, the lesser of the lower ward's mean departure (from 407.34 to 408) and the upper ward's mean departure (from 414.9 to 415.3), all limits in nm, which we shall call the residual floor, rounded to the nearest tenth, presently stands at -2.0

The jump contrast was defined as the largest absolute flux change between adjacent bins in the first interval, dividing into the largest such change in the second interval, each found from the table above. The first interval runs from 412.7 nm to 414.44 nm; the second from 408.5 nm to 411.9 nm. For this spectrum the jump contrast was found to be 1.22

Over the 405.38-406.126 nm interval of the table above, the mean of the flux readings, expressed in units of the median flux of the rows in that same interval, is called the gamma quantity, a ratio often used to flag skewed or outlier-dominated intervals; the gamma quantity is 0.99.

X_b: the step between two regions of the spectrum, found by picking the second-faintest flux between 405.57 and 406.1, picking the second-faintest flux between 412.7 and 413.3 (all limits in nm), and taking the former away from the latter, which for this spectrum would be 0.2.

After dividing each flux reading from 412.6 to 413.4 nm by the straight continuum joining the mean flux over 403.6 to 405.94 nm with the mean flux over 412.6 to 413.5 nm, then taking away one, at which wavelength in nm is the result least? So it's 413.249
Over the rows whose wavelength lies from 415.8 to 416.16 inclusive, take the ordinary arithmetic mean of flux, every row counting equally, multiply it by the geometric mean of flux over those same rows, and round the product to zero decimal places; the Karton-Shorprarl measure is 229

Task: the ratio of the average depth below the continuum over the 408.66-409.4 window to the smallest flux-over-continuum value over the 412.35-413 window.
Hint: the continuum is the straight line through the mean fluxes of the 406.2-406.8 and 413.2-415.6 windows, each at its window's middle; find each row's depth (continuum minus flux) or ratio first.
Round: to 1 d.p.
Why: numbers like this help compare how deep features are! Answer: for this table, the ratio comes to -3.1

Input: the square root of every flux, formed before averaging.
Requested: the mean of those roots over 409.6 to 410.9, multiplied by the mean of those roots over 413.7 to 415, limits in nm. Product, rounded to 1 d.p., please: 13.4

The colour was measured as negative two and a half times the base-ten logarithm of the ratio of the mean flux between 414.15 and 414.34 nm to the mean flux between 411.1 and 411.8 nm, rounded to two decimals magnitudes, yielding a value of 0.13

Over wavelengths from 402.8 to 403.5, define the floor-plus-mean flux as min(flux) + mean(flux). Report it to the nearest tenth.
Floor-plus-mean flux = 25.4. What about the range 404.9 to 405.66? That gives 28.9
